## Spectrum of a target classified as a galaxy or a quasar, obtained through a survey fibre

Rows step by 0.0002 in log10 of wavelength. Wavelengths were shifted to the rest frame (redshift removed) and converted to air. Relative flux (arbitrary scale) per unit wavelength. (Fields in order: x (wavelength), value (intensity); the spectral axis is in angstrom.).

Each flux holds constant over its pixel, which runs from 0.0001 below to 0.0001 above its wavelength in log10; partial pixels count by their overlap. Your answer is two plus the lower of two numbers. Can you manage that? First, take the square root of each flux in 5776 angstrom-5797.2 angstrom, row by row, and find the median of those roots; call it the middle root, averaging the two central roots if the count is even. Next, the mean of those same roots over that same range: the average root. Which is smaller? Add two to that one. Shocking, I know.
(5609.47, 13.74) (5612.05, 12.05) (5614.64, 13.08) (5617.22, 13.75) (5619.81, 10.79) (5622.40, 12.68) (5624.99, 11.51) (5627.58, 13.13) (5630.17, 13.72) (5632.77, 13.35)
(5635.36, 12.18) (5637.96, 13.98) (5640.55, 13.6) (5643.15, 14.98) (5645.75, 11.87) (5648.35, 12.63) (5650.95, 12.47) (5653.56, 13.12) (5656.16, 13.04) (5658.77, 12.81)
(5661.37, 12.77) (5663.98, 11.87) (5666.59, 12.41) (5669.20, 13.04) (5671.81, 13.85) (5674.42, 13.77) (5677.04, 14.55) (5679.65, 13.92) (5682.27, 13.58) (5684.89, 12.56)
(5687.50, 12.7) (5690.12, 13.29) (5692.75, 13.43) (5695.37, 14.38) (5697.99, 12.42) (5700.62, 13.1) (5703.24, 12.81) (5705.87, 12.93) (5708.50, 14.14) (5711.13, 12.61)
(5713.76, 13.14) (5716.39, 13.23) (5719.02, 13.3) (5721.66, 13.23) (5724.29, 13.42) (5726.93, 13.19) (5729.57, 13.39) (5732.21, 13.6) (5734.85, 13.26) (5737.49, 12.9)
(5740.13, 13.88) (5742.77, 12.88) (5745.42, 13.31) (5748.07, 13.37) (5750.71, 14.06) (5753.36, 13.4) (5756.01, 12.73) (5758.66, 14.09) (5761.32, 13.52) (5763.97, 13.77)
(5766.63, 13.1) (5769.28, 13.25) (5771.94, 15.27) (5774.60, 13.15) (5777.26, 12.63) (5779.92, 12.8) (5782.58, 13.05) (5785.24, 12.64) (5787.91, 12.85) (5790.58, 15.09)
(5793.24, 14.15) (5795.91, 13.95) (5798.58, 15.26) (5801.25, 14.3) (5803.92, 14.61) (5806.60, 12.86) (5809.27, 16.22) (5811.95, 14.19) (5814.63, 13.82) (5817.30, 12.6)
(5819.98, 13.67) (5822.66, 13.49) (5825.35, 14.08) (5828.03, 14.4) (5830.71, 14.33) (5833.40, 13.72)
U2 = 5.60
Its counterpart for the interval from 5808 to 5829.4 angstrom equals 5.73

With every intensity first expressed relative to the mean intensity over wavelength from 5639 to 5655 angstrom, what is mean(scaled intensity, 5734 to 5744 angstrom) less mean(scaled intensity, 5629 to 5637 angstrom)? 0.01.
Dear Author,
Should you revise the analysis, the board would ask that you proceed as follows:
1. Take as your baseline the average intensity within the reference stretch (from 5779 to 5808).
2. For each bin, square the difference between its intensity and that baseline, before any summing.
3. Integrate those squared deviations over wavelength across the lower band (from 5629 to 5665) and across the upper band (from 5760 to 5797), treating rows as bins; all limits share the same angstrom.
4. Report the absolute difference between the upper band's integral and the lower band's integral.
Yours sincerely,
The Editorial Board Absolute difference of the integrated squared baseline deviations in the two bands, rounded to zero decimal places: 18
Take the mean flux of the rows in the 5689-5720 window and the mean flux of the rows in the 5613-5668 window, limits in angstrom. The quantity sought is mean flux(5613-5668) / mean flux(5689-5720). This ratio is 0.971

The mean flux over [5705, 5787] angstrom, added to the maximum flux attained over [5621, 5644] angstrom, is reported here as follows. 28.3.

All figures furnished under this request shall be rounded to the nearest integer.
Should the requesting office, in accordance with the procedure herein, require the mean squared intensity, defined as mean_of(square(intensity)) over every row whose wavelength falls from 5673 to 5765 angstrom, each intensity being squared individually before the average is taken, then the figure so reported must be 179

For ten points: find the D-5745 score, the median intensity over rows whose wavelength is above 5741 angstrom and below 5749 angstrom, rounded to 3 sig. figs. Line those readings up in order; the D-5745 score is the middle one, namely 13.3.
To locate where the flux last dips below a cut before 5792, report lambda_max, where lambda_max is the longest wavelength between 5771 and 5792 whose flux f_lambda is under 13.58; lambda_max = 5787.91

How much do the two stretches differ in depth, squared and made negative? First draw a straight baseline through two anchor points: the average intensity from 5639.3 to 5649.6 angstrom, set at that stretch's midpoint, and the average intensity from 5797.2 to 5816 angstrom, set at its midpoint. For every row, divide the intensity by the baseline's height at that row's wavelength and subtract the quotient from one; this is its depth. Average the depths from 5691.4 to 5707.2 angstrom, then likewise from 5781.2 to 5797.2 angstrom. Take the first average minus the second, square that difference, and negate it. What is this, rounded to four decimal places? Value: -0.0002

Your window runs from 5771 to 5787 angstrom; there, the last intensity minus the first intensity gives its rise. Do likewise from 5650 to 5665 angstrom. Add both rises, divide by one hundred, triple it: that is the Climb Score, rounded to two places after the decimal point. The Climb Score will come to -0.10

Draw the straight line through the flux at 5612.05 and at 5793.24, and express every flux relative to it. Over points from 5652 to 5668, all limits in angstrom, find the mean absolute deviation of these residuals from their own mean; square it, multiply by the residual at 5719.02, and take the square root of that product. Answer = 0.0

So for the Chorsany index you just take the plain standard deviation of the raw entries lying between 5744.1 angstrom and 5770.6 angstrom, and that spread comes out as 0.4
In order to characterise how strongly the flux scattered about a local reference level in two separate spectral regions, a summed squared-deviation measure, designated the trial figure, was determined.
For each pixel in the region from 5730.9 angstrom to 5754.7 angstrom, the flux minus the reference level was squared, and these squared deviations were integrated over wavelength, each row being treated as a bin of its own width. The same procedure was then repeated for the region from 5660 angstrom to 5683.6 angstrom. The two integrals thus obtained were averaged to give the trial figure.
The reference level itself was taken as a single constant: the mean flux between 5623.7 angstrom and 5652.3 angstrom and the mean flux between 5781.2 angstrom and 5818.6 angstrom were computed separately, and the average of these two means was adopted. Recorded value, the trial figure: 10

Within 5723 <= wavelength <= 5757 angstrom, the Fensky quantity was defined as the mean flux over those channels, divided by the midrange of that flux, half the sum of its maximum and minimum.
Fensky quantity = 0.996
